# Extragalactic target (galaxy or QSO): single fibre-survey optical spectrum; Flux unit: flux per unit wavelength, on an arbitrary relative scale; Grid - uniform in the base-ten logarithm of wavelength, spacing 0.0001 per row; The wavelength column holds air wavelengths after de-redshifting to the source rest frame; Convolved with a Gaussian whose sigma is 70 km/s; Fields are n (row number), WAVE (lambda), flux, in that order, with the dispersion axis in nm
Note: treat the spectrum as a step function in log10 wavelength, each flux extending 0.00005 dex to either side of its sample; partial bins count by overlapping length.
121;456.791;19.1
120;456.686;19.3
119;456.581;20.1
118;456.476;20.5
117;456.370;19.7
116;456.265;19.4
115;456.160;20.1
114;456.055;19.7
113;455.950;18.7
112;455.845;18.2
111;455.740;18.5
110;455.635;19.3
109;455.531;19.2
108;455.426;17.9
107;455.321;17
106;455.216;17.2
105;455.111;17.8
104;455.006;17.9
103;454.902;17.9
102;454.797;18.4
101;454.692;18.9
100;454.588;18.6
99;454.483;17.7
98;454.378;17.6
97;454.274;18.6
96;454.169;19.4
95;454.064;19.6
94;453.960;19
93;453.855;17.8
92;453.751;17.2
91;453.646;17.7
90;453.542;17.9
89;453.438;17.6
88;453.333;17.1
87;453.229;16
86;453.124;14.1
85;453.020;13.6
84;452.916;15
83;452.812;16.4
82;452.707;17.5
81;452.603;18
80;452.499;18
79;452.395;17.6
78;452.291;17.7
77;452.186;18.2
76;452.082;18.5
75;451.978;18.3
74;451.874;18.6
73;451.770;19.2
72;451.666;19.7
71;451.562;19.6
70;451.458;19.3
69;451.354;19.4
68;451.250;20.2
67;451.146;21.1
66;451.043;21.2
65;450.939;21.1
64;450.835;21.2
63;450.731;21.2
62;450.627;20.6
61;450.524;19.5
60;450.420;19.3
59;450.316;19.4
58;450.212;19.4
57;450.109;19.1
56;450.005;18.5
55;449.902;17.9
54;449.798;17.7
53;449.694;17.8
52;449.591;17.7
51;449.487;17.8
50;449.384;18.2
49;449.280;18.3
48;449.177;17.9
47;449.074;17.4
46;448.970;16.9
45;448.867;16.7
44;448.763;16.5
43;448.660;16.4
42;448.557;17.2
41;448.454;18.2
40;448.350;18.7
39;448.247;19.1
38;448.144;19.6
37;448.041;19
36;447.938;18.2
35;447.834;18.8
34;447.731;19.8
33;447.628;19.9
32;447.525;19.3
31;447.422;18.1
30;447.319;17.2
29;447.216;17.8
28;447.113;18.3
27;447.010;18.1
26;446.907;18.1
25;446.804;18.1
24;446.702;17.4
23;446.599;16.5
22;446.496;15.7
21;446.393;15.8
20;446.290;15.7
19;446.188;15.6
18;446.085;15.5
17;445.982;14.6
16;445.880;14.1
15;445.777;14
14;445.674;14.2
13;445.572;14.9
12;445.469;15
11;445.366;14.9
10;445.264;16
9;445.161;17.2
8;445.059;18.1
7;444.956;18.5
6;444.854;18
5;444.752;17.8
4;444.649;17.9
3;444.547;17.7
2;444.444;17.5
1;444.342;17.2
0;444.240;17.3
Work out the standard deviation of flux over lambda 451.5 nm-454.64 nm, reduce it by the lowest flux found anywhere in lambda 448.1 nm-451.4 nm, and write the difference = -14.9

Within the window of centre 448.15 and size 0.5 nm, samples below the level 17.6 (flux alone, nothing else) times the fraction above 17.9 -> 0.0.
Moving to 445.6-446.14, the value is 0.0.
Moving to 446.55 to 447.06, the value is 1.2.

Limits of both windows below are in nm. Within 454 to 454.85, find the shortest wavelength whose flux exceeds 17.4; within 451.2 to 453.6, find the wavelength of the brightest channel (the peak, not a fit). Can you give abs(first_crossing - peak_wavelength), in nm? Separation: 2.81 nm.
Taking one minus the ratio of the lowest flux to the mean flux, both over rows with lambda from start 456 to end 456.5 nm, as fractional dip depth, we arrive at 0.02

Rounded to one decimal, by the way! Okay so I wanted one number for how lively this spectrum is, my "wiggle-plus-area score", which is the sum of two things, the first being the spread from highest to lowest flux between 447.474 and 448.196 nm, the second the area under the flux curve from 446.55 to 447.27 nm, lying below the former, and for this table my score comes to 14.5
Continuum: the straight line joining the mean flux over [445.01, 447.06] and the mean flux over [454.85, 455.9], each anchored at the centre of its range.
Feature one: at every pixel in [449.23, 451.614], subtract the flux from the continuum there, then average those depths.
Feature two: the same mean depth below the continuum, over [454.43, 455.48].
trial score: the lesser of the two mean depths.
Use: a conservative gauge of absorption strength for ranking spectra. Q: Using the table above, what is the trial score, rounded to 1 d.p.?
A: -2.4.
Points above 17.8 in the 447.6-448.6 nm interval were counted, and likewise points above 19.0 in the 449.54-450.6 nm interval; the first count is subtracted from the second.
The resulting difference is -4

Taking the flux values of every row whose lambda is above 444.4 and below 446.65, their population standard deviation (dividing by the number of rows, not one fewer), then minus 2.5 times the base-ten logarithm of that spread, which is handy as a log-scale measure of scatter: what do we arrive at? -0.39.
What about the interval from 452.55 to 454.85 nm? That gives -0.47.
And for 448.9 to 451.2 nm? -0.37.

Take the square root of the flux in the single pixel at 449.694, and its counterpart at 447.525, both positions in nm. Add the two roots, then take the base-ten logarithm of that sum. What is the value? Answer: 0.935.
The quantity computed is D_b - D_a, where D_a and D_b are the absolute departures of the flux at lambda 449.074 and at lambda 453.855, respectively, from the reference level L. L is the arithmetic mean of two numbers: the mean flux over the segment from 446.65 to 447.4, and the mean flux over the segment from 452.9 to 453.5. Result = 0.4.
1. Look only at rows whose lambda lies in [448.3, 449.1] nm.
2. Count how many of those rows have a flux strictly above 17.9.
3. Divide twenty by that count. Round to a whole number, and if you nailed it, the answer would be 10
